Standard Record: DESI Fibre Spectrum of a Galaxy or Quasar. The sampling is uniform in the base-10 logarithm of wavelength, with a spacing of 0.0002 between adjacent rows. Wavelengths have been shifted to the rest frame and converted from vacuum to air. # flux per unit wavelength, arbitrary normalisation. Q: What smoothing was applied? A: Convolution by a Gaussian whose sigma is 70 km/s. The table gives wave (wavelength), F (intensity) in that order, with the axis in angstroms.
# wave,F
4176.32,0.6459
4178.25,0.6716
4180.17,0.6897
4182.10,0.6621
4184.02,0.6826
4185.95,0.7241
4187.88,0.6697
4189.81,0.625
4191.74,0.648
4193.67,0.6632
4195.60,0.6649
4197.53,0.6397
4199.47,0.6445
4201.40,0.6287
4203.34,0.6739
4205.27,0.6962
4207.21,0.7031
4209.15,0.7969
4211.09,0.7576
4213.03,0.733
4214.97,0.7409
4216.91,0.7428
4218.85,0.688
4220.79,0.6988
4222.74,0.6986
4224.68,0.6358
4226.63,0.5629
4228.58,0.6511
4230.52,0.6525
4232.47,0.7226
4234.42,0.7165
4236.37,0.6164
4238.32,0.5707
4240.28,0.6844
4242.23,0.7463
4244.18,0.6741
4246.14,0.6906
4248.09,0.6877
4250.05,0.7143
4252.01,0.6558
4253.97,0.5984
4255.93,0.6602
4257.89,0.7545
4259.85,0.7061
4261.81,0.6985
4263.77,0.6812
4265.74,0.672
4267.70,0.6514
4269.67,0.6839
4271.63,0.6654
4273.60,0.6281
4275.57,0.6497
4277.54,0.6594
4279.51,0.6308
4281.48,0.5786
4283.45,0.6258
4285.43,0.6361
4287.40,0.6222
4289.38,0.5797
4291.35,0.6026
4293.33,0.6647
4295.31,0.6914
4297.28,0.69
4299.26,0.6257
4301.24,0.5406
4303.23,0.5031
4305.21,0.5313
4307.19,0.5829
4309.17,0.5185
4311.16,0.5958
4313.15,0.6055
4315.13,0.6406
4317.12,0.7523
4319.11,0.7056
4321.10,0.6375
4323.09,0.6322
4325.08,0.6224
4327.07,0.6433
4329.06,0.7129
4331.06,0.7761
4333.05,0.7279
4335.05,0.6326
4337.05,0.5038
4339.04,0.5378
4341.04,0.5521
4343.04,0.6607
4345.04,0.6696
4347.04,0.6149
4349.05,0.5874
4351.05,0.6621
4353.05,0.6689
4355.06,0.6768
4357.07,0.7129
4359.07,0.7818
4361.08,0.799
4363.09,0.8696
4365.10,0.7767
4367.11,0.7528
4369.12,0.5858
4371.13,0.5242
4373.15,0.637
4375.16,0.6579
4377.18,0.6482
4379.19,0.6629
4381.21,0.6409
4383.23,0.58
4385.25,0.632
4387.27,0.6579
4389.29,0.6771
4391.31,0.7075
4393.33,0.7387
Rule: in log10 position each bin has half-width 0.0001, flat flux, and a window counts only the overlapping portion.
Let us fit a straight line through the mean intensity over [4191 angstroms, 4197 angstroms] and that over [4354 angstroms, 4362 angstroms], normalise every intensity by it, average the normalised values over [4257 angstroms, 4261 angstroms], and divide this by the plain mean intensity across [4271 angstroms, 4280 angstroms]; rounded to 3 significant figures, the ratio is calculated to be 1.63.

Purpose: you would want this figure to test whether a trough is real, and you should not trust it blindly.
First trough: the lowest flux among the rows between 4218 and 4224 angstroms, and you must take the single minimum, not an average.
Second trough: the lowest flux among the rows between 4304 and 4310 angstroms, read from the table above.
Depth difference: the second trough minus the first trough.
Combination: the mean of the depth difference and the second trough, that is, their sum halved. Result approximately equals 0.17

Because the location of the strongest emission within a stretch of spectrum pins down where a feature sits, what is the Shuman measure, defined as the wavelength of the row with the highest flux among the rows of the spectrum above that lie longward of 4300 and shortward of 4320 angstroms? 4317.12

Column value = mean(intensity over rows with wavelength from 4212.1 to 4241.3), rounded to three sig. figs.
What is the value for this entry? 0.674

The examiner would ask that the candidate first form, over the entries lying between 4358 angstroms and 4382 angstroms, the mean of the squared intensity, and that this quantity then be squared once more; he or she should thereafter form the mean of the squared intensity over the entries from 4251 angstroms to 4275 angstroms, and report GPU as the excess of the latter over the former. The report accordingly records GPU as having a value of 0.21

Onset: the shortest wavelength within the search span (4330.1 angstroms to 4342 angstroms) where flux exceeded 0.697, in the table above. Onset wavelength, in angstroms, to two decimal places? 4331.06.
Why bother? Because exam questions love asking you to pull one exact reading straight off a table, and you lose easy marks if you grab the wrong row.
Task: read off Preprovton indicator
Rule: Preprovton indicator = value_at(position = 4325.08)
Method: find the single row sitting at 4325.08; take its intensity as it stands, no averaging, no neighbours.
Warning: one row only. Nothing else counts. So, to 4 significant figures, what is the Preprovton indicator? 0.6224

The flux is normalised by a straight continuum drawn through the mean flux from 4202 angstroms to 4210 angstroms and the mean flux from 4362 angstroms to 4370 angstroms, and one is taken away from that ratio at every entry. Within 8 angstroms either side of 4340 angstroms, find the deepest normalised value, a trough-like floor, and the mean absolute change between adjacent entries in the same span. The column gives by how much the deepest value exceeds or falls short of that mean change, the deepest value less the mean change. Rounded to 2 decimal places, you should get -0.41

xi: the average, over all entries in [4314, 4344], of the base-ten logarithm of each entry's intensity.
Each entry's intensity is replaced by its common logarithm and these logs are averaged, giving -0.19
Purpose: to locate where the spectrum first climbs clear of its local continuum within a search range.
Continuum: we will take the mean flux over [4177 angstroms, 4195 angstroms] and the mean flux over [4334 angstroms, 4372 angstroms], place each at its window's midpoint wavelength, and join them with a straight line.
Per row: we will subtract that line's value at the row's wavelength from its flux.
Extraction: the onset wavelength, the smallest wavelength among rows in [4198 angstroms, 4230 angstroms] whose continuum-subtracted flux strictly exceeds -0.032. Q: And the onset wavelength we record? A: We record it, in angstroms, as 4199.47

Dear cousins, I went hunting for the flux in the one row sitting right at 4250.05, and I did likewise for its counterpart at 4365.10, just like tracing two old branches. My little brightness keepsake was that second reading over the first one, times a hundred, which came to 109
